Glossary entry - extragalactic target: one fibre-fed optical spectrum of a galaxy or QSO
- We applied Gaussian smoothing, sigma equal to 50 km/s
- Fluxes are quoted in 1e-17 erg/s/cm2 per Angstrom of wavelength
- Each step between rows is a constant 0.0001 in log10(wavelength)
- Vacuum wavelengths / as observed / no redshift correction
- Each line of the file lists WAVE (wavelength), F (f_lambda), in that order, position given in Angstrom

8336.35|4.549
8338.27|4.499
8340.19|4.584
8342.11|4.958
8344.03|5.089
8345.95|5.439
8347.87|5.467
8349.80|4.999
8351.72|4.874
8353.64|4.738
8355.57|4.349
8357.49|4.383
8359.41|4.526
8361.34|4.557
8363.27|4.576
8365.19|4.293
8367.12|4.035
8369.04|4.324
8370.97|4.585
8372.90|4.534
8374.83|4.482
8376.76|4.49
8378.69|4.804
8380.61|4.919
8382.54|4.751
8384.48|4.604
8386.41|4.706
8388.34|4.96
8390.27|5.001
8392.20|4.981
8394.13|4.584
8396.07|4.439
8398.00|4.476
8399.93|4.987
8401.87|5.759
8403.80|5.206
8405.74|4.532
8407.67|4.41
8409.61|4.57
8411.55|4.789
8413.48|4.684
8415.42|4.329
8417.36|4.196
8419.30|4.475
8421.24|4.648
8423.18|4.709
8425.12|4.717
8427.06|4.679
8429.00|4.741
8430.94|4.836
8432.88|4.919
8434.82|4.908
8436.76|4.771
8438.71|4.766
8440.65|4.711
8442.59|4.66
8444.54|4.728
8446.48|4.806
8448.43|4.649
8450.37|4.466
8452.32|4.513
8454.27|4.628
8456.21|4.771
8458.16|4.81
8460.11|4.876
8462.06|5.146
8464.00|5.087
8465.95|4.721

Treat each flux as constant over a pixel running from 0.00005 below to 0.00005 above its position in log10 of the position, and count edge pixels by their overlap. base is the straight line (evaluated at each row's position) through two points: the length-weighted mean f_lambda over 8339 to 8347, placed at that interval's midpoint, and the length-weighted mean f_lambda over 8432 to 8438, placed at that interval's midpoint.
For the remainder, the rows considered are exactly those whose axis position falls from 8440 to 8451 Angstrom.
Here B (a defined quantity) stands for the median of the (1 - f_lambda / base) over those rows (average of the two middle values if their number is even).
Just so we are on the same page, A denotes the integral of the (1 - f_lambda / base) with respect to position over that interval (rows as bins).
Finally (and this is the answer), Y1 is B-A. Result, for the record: -0.3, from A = 0.4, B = 0.03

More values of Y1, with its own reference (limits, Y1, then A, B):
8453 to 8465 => 0.1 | -0.1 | -0.01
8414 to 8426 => -0.8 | 0.9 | 0.07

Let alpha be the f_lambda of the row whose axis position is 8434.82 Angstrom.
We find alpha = 4.908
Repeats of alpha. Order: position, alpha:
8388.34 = 4.96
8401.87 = 5.759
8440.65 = 4.711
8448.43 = 4.649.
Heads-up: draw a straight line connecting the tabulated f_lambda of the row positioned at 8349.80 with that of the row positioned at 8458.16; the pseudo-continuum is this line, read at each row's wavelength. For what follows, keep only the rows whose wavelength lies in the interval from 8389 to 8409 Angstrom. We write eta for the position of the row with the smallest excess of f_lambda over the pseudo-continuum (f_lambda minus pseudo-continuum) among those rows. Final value 8407.67 Angstrom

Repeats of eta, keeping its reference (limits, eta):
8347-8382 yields 8367.12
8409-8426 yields 8417.36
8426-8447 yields 8427.06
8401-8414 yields 8407.67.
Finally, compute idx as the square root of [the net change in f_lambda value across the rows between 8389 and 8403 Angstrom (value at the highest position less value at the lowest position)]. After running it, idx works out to 0.87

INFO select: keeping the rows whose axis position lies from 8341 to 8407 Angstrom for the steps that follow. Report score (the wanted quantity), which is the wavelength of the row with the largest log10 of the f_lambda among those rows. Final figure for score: 8401.87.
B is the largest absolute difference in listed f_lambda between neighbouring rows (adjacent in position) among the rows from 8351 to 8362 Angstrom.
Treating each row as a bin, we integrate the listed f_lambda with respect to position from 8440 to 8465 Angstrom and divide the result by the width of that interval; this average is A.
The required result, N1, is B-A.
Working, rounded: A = 4.76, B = 0.39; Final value -4.4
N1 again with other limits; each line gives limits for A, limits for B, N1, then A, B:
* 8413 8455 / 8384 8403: -3.9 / 4.66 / 0.77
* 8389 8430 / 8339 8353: -4.2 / 4.71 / 0.47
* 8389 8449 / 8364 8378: -4.4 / 4.73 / 0.29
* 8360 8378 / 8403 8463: -3.8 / 4.44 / 0.67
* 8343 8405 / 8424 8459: -4.6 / 4.75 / 0.18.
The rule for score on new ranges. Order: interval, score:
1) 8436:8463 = 8462.06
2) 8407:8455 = 8432.88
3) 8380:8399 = 8390.27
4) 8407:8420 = 8411.55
